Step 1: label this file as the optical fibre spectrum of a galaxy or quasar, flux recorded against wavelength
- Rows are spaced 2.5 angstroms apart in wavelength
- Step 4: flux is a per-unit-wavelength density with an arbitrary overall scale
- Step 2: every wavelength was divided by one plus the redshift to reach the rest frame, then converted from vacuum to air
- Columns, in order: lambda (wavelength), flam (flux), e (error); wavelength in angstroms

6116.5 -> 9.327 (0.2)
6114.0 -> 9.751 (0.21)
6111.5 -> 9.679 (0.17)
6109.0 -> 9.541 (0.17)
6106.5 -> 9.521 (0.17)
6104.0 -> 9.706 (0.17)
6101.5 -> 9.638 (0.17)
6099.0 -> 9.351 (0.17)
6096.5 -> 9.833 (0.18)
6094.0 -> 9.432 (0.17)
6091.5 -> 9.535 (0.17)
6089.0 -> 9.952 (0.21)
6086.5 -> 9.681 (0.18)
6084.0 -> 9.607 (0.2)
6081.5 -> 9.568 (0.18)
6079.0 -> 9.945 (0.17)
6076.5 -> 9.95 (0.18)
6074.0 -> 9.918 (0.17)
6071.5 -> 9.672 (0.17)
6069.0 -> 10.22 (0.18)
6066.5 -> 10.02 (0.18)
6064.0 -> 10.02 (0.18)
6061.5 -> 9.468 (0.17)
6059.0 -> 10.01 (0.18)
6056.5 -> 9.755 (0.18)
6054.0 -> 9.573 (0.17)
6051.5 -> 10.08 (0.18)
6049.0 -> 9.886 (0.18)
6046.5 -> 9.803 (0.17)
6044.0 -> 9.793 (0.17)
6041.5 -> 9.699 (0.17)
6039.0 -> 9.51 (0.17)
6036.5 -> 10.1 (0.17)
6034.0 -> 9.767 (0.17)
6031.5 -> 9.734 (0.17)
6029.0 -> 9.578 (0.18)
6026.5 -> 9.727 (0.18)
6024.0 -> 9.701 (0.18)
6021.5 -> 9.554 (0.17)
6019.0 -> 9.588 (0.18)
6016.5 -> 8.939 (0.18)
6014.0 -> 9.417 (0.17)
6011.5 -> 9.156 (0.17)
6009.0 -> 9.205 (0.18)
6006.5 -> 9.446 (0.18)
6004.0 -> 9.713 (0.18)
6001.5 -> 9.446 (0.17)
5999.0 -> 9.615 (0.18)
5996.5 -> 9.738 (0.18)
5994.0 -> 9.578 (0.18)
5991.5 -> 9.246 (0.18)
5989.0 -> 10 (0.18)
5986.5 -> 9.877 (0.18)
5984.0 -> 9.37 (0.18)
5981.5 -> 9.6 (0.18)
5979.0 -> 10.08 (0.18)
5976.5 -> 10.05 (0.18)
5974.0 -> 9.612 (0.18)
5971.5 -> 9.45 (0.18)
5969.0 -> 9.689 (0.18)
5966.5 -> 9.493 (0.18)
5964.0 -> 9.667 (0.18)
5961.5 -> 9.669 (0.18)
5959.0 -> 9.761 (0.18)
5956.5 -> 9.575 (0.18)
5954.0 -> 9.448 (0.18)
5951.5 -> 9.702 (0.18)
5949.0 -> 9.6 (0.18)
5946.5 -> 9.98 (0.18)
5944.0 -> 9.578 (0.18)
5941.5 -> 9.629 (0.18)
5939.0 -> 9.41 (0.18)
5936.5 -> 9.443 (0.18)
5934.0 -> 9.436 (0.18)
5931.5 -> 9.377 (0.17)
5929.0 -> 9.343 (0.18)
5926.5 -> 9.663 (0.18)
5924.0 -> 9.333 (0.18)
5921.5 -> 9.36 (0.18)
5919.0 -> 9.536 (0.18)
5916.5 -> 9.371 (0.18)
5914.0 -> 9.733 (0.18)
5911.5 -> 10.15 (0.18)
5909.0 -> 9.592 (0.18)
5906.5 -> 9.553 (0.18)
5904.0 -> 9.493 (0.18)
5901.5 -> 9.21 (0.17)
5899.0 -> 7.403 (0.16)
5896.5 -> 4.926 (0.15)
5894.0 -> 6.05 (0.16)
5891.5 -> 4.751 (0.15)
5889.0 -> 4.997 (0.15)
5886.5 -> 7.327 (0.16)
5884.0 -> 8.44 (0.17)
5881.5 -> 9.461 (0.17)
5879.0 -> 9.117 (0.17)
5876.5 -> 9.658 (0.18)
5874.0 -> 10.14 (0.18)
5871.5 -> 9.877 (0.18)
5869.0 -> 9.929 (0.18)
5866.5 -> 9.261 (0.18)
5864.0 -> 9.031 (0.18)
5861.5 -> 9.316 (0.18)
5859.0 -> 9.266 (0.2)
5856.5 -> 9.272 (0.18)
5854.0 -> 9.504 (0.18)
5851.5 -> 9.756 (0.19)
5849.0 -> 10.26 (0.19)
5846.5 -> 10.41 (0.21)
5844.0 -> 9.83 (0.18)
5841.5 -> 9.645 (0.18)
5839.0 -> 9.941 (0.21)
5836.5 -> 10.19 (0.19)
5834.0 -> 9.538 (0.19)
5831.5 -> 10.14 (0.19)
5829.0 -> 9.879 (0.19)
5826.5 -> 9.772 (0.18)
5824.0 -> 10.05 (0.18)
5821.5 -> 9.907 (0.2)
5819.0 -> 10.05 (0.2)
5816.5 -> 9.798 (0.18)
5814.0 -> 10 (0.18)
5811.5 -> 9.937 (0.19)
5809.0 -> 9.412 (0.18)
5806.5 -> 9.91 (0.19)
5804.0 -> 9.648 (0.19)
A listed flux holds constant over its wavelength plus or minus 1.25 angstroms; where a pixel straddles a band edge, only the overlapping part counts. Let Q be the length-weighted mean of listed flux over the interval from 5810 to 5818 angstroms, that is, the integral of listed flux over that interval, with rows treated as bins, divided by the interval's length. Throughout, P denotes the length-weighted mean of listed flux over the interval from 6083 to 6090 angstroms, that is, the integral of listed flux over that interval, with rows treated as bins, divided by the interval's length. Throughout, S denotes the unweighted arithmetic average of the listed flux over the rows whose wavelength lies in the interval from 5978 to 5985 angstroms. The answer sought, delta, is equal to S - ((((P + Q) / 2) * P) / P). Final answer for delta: -0.14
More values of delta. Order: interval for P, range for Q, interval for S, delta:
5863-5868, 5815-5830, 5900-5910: -0.09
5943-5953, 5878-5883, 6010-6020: -0.21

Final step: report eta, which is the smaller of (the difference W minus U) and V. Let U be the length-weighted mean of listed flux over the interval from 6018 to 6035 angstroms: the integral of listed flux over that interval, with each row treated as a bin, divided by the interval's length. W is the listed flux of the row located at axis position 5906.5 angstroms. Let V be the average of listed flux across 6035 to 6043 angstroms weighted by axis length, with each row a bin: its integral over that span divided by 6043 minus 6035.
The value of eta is -0.1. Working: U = 9.7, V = 9.77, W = 9.553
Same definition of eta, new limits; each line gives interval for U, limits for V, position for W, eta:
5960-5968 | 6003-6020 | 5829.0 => 0.3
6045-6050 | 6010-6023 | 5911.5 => 0.3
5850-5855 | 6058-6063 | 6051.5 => 0.4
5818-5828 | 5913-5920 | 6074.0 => 0.0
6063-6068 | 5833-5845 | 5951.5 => -0.3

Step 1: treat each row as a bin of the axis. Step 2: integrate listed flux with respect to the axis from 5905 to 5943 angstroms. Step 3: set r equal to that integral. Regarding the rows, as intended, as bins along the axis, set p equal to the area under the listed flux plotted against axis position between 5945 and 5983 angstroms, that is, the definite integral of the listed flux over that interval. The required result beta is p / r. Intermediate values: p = 368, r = 362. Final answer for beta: 1.02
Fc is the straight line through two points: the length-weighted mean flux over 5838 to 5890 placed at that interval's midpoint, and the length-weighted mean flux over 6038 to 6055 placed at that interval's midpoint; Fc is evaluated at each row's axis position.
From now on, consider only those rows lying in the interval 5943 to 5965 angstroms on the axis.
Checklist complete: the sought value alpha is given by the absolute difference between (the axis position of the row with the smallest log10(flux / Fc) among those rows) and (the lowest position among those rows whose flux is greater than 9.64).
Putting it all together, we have 7.5 angstroms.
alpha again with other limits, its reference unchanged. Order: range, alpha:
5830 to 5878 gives 32.5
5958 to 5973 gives 12.5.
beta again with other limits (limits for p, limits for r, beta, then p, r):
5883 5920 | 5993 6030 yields 0.85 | 297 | 351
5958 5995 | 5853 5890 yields 1.08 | 358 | 333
